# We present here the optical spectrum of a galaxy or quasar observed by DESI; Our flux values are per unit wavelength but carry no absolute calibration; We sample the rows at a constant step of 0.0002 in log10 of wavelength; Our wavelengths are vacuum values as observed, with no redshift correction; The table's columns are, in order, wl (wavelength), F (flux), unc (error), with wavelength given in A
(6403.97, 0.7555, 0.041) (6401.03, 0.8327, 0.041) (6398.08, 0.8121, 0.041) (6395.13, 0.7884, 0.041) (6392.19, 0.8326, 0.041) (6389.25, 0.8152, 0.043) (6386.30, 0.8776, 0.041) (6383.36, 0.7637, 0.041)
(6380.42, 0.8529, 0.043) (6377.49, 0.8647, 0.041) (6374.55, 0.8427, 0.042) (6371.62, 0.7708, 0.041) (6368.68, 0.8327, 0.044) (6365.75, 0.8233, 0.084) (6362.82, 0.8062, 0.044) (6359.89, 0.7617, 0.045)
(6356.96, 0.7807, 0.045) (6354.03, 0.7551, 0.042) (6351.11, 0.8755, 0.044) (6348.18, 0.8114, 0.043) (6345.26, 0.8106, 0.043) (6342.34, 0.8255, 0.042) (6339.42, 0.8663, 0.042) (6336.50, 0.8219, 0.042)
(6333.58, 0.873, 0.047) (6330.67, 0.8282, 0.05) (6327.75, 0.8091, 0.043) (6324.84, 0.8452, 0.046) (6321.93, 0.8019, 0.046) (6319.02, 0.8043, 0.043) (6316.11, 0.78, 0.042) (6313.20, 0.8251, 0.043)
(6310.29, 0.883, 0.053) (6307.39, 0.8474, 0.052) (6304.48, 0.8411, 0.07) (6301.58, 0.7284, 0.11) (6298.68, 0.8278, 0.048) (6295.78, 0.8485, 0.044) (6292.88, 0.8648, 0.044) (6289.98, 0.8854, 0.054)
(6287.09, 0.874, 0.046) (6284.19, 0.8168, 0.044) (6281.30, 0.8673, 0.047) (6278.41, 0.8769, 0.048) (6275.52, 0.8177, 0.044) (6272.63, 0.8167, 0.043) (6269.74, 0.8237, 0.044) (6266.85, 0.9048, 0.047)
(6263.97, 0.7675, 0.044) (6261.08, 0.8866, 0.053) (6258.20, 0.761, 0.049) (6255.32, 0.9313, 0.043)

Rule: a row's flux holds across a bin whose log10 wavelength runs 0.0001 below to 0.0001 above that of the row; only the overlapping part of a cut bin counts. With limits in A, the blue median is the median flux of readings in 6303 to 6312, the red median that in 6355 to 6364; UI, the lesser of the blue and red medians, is 0.781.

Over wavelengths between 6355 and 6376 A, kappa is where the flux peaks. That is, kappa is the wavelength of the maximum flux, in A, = 6374.55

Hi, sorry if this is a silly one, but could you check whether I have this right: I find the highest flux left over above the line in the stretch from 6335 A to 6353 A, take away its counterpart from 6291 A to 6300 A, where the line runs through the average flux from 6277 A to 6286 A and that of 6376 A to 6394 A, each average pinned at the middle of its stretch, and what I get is 0.022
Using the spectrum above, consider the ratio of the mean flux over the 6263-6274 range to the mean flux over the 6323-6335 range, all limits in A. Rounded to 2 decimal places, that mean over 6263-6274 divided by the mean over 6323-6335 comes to 0.99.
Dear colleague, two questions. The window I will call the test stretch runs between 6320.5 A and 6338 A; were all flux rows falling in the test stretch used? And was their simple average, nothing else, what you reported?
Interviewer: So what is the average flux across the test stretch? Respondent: 0.83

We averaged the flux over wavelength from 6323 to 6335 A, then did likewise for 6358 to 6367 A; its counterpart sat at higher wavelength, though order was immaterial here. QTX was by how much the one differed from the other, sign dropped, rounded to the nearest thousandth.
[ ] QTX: 0.042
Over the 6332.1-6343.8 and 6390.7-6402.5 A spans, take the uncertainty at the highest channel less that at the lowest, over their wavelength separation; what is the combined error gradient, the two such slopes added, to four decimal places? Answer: -0.0006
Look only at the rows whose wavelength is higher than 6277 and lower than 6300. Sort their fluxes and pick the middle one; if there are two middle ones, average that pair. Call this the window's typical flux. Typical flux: 0.866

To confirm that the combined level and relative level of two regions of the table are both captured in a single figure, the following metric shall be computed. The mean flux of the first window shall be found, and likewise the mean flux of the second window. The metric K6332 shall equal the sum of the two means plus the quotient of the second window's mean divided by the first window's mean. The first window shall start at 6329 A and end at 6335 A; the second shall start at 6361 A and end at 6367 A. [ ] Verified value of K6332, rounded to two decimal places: 2.62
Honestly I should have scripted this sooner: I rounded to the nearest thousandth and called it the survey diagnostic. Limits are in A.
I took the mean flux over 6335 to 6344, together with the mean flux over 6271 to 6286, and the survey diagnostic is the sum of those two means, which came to 1.677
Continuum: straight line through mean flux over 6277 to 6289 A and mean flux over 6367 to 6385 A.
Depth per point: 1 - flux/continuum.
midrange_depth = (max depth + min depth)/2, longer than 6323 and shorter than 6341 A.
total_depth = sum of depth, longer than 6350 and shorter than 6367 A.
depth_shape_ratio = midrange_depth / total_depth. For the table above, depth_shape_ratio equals 0.0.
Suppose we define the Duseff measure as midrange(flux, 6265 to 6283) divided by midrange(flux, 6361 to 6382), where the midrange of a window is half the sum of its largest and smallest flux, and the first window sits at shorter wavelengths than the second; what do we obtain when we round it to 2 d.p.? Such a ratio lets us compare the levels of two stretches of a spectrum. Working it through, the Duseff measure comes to 1.05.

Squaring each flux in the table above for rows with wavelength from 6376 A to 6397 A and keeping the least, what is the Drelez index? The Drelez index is 0.58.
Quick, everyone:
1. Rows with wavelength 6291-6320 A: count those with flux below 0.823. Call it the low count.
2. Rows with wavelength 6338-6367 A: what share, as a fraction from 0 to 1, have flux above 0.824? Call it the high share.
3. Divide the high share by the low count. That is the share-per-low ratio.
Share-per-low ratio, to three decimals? 0.100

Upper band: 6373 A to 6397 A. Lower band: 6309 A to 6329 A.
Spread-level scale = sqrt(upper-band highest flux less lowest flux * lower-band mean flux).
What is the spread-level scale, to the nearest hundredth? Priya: 0.31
